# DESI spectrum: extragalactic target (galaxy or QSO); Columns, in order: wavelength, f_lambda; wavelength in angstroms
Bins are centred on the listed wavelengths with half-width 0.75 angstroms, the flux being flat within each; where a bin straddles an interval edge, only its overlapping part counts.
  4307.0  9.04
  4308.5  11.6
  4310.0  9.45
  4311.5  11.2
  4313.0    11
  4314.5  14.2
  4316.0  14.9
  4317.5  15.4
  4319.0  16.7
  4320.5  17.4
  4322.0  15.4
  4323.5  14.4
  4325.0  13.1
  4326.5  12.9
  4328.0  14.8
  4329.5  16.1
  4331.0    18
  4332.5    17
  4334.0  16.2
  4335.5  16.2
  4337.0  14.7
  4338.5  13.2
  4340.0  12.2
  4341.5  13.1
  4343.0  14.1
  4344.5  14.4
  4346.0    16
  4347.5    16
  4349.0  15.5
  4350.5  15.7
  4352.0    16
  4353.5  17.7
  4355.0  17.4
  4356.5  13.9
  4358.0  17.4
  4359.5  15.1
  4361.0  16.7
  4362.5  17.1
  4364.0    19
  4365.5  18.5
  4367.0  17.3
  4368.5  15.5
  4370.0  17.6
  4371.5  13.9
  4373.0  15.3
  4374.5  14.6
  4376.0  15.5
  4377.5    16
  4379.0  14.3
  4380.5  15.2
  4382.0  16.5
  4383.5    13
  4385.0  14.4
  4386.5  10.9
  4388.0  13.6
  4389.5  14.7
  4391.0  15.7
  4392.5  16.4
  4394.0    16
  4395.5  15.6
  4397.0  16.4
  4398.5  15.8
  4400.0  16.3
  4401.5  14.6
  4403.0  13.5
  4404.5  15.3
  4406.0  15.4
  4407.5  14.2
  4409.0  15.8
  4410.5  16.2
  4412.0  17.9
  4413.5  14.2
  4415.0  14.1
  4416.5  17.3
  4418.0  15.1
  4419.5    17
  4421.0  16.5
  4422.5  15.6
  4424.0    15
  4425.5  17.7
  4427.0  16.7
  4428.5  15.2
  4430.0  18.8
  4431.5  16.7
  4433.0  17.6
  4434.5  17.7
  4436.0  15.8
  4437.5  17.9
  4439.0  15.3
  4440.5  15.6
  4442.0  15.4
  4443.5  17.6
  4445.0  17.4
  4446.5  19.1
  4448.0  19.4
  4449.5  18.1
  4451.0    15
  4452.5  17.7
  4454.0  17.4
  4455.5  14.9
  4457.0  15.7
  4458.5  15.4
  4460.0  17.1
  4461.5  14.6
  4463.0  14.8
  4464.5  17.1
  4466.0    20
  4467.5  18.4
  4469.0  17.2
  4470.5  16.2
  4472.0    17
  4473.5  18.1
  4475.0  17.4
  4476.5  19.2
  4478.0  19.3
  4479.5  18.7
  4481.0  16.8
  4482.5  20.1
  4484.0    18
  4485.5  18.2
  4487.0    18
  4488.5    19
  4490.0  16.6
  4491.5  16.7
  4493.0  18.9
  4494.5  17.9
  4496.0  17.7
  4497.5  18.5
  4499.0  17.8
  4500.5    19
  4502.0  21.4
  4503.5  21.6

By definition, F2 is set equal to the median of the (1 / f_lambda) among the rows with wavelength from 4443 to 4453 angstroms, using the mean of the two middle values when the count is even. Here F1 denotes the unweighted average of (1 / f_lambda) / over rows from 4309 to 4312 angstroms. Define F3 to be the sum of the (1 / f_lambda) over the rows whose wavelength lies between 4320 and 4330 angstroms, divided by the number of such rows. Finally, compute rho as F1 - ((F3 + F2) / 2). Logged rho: 0.035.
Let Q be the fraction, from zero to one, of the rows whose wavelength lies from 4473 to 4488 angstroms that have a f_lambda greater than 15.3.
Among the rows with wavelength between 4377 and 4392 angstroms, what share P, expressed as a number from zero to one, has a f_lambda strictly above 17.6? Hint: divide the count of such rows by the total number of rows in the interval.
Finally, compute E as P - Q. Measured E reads -1.00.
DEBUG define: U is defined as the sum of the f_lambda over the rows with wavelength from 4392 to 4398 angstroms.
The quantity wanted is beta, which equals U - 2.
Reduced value 62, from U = 64.4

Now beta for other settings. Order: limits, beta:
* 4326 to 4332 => 60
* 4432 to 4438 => 67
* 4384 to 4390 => 52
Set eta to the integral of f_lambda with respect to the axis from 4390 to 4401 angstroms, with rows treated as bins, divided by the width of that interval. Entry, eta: 16.0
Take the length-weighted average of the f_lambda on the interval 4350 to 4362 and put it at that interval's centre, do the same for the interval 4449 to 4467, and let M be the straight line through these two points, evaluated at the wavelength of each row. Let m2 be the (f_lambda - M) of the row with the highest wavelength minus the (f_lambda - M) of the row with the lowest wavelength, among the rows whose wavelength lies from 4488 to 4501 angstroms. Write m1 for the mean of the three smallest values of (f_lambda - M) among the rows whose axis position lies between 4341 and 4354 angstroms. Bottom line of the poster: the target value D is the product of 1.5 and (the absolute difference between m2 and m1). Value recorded 3.5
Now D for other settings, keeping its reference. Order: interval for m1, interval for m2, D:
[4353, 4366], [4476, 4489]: 1.2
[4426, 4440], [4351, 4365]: 6.0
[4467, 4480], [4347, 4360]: 1.8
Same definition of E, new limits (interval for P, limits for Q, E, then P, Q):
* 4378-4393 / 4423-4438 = -0.80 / 0.00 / 0.80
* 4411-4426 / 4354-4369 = -0.60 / 0.20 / 0.80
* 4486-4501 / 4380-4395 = 0.40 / 0.80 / 0.40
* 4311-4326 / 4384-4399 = -0.60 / 0.00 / 0.60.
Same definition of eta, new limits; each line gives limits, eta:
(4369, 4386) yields 15.1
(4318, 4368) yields 15.7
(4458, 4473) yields 16.8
